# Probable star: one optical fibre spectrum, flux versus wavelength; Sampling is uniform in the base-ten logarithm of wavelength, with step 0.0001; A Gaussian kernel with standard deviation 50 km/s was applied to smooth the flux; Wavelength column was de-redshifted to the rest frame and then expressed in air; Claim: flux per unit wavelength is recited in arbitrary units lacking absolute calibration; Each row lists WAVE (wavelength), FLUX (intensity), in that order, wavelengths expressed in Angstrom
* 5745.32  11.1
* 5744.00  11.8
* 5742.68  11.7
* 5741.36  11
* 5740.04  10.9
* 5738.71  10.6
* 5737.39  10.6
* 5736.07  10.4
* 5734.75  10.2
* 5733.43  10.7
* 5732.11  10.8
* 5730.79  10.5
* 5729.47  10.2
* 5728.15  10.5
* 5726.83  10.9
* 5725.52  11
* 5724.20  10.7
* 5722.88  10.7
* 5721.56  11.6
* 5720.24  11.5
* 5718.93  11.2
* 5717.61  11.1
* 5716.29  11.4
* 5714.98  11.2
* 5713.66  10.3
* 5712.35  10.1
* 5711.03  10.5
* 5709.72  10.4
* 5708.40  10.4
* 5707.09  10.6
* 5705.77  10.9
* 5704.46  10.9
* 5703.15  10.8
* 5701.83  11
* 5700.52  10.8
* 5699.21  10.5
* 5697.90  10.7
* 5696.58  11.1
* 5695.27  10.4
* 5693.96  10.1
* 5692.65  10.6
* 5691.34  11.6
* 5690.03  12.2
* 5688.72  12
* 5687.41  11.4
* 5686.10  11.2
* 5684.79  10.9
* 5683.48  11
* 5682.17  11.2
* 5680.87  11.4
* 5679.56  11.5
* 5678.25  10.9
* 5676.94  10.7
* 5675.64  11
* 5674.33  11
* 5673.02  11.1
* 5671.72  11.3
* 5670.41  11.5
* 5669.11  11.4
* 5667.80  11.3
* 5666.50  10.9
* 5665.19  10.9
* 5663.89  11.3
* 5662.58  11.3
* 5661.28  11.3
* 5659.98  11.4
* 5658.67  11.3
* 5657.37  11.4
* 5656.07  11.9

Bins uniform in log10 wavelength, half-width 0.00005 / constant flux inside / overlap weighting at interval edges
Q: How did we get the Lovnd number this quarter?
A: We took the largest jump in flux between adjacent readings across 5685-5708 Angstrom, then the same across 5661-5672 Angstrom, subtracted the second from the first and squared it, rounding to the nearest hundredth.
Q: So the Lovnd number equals 0.36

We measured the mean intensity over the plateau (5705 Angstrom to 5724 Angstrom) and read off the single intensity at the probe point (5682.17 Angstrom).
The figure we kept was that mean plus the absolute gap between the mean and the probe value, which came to 11.20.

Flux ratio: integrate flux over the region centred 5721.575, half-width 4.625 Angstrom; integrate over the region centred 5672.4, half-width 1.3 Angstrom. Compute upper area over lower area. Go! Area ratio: 3.5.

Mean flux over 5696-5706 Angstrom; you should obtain 10.8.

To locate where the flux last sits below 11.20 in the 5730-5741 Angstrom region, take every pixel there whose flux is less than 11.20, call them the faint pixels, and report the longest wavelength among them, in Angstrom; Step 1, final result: 5740.04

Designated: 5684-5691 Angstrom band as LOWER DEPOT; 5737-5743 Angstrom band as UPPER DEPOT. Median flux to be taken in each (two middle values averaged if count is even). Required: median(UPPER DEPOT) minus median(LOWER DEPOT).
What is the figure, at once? -0.5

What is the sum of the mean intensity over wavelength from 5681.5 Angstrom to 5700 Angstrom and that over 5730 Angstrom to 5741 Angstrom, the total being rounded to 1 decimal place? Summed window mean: 21.7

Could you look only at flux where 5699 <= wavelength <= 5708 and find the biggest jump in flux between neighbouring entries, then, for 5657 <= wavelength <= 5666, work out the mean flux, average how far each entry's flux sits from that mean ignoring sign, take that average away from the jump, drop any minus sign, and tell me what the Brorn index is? 0.19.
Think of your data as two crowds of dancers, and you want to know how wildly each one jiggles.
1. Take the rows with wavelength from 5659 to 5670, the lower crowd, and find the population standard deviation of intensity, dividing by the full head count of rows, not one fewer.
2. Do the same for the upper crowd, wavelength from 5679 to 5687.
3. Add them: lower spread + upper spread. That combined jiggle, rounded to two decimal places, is 0.40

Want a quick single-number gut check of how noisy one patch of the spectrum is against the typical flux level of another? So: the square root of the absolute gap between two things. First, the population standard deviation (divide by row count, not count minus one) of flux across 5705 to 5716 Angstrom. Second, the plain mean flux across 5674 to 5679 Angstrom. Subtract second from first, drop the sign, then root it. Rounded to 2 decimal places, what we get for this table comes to 3.25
